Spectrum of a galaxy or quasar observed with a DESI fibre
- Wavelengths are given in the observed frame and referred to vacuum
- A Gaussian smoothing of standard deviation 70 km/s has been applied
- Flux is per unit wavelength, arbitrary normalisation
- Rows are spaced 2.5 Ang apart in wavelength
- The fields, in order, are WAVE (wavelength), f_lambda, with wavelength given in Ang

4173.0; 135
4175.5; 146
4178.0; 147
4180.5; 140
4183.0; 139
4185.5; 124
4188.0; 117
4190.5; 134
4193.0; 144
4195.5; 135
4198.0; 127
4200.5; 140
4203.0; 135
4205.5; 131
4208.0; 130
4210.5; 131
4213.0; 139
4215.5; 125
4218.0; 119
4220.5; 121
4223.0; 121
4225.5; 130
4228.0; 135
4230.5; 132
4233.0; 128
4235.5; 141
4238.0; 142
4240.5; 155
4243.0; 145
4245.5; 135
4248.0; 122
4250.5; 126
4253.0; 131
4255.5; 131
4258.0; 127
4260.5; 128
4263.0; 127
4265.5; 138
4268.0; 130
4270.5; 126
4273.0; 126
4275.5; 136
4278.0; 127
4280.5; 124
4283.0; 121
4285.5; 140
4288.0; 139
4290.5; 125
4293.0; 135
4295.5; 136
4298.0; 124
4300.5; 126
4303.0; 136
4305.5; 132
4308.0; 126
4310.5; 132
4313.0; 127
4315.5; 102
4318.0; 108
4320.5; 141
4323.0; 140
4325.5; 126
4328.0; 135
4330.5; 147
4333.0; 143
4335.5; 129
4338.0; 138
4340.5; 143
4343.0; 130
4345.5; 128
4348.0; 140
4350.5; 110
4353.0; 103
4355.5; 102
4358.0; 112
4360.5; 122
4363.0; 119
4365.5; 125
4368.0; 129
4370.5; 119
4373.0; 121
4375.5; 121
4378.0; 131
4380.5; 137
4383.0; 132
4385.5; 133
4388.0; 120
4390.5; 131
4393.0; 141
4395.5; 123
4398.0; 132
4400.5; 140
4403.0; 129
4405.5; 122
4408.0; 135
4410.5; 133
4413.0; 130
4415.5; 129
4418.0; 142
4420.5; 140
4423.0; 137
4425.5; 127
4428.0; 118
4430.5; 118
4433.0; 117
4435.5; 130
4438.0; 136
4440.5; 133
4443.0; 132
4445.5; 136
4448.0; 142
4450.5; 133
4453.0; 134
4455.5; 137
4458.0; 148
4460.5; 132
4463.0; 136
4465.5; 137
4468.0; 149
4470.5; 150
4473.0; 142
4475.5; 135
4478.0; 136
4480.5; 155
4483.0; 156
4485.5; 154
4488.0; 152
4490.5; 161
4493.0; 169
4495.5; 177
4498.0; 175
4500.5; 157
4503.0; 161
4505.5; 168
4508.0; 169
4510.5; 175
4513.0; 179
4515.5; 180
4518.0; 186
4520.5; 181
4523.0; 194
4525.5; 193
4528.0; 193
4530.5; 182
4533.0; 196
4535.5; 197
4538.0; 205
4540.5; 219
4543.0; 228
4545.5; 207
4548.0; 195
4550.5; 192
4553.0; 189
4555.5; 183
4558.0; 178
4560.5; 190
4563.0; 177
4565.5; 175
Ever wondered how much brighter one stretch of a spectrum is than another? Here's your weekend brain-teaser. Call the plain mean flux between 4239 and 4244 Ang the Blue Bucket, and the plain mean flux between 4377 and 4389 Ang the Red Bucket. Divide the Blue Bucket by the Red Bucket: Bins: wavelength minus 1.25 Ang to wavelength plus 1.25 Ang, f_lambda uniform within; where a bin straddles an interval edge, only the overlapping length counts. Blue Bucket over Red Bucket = 1.15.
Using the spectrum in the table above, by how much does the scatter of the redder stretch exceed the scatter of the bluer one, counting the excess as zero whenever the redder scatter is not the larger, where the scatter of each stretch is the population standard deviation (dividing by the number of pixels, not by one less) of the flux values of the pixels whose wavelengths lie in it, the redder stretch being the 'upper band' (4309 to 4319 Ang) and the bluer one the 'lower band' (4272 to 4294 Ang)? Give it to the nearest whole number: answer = 6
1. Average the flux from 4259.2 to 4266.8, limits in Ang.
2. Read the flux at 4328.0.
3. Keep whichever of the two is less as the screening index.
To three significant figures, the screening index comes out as 131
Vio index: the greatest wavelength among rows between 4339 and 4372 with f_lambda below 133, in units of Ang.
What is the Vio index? 4370.5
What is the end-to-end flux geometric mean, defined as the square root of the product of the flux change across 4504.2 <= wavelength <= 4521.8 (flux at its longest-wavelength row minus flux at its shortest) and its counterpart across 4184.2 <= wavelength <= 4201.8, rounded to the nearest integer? 14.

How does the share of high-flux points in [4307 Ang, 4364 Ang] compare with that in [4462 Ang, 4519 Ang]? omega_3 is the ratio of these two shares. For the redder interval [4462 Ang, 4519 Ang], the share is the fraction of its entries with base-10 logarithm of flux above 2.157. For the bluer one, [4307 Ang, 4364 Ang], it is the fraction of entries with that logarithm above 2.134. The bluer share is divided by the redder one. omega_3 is 0.39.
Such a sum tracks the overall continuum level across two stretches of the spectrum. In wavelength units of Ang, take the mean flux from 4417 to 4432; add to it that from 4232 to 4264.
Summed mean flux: 264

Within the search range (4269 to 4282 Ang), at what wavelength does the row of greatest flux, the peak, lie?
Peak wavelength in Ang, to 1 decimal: 4275.5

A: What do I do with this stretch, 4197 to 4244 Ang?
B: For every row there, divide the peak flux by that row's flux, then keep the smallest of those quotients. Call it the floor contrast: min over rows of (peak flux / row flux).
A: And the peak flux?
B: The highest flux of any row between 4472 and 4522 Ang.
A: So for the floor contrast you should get 1.20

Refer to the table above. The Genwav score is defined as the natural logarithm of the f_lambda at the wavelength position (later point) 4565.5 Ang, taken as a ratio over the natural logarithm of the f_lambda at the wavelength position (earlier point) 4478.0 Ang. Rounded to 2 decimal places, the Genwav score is 1.05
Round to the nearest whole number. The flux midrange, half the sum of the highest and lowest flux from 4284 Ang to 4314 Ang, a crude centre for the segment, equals 132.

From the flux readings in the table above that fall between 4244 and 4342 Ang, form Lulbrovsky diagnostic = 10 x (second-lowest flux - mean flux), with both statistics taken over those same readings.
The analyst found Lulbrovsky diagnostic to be -224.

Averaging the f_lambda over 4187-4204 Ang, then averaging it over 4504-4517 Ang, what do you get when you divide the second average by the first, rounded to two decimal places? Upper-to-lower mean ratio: 1.31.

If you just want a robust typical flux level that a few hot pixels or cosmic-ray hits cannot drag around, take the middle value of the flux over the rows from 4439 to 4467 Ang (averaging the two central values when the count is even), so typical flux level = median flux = 136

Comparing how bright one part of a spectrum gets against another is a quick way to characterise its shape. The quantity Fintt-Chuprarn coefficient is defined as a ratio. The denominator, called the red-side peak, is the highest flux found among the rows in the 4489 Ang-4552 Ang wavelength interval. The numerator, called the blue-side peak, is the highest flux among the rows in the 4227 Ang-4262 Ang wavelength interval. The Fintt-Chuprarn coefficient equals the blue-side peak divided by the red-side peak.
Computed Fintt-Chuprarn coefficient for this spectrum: 0.7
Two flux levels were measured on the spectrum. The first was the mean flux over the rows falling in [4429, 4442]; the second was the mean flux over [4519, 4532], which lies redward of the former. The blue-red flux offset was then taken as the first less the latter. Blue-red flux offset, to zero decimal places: -62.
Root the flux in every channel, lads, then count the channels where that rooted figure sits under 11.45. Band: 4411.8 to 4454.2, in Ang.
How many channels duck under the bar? 7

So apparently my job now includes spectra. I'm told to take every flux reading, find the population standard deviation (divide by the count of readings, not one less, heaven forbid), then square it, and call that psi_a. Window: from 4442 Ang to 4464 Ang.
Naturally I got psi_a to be 25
